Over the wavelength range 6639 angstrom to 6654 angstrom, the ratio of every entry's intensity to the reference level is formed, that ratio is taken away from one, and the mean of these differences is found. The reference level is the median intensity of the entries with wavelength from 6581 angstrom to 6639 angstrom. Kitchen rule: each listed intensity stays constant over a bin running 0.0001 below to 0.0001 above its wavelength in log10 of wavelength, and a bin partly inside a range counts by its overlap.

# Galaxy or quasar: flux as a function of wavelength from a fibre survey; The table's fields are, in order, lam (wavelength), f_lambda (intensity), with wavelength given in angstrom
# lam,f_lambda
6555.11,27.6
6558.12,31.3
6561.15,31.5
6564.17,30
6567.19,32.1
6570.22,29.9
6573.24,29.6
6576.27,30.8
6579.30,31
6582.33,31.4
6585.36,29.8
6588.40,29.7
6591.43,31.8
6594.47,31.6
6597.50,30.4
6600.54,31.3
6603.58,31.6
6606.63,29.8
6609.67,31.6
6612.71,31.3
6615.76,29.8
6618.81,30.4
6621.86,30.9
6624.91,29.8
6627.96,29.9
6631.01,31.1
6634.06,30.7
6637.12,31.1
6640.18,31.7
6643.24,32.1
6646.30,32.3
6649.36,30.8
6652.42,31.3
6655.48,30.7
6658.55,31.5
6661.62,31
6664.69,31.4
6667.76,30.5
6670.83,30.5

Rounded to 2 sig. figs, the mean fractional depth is -0.024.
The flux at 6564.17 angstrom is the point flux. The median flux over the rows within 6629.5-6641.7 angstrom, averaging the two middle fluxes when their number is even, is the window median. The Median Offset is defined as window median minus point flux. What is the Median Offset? 1.1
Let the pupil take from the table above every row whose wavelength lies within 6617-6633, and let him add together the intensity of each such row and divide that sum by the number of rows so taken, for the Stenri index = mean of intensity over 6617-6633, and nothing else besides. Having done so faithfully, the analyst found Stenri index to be 30.4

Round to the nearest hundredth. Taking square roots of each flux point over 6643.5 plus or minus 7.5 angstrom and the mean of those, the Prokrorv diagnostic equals 5.62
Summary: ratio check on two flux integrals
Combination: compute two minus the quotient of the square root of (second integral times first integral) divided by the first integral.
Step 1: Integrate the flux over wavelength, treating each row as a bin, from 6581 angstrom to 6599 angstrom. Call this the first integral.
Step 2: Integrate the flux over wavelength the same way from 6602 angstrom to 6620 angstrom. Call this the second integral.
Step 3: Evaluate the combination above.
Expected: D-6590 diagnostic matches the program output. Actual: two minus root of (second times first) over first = 1.00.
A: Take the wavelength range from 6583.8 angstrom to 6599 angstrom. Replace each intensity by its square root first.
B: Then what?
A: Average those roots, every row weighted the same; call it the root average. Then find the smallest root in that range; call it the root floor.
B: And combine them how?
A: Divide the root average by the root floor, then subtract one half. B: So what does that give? 0.516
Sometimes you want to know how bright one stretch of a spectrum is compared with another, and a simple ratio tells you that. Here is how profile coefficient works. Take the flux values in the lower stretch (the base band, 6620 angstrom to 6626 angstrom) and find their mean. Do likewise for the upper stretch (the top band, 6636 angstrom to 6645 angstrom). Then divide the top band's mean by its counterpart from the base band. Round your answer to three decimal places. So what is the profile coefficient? 1.042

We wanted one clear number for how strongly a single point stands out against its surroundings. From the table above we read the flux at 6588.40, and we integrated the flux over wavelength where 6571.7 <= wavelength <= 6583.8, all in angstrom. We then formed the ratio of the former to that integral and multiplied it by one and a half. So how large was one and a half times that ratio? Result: 0.120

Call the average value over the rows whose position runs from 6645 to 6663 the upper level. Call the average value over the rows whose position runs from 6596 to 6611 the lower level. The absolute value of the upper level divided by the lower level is 1.01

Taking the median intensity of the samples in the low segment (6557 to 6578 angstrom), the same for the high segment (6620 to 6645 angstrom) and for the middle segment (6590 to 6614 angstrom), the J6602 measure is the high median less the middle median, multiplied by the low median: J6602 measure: -14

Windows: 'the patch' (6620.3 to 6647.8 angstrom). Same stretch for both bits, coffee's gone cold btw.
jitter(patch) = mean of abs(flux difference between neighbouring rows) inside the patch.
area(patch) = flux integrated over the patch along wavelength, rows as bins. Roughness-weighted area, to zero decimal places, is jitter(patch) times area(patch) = 470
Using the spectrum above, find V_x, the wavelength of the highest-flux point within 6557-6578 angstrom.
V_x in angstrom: 6567.19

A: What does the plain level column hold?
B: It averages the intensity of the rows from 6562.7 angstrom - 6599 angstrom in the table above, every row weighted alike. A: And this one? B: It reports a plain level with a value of 30.7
